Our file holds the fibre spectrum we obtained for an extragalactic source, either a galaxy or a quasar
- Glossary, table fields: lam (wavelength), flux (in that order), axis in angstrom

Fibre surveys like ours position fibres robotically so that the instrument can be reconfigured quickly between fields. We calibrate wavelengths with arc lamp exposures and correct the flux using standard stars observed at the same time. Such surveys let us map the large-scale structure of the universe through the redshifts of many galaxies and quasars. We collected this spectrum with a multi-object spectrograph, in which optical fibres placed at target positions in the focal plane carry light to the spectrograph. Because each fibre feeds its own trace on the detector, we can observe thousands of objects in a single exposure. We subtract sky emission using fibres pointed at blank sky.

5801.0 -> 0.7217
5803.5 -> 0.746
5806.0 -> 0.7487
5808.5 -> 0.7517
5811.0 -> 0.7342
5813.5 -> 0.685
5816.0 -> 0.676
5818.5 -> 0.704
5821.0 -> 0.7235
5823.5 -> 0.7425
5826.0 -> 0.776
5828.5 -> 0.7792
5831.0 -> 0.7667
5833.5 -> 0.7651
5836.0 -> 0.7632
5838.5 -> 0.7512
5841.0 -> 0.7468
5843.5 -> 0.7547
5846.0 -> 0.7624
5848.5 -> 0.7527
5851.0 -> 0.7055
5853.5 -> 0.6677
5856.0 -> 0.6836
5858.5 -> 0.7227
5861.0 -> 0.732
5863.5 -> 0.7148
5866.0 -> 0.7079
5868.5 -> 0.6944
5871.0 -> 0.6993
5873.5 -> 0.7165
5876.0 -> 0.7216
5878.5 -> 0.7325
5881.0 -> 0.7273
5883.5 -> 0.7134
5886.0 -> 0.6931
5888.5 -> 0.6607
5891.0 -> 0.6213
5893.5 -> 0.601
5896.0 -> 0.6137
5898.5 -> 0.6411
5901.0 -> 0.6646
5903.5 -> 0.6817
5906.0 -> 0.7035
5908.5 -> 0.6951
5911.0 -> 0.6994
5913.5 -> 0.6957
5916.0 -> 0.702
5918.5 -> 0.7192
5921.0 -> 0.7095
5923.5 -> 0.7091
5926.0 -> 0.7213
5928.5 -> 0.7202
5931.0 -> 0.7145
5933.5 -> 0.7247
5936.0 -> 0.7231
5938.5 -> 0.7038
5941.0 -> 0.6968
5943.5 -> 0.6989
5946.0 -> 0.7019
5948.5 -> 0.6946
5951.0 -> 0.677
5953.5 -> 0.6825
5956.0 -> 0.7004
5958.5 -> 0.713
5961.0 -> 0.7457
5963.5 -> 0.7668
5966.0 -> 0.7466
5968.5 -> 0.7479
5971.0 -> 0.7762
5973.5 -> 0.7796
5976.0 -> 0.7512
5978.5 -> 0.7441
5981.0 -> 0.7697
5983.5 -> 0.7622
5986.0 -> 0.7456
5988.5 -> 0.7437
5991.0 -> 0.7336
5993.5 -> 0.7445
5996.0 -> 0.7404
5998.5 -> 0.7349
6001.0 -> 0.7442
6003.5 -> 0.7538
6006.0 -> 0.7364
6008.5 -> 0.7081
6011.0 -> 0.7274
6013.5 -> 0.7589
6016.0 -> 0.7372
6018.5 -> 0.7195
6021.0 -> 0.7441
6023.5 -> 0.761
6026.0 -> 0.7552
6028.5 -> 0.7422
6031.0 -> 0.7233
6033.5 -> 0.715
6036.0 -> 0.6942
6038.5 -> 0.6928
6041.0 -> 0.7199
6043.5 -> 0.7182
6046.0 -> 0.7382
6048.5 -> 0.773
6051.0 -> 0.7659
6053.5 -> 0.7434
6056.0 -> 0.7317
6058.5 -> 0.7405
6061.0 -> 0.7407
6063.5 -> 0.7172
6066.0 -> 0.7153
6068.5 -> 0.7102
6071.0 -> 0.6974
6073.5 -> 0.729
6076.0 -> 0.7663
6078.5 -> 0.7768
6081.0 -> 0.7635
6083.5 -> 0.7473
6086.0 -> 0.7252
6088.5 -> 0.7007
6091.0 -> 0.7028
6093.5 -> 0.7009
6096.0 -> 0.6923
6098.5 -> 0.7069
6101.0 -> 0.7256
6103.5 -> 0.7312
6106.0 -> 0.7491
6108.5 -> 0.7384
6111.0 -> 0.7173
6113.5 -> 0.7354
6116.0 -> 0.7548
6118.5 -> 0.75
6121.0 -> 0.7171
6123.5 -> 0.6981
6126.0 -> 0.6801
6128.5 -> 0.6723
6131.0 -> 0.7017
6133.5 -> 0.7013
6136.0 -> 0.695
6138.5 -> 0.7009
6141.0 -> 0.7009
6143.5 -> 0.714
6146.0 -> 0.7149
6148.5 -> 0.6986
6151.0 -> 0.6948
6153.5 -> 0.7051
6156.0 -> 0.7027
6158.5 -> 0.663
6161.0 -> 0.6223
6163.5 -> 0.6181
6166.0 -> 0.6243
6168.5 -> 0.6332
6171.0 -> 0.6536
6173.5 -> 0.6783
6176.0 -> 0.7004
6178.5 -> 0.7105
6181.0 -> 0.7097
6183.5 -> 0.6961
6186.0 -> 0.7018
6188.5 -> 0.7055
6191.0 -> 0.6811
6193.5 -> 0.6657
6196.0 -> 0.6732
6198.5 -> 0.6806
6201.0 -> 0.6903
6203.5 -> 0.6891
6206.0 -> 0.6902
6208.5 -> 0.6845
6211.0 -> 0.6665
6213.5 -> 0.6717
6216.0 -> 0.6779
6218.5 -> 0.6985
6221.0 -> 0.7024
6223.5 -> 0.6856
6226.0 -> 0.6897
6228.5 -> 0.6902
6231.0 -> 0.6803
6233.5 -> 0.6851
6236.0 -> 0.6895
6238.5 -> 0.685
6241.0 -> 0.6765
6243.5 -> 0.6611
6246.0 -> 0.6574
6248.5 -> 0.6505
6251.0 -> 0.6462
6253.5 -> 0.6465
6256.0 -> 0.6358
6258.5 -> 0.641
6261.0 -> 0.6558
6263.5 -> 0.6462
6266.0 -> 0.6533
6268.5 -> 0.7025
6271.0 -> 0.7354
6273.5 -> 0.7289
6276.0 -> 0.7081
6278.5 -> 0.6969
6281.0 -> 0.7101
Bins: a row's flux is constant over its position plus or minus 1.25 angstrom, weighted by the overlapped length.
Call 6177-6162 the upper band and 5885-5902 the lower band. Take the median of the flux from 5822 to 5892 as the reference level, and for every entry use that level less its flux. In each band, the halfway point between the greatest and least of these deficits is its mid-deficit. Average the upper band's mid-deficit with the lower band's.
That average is 0.072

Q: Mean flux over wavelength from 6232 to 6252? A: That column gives 0.669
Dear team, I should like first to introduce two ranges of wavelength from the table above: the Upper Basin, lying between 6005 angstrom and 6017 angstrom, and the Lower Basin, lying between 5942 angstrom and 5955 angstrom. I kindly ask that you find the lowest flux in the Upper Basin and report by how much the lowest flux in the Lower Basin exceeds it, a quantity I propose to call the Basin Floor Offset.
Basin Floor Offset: -0.03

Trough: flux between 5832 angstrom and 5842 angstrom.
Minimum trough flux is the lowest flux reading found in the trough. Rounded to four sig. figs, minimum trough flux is 0.7468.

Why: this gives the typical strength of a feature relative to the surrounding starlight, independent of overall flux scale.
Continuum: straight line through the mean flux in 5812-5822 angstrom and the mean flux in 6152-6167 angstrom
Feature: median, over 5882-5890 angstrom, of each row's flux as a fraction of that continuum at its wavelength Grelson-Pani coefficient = 1.01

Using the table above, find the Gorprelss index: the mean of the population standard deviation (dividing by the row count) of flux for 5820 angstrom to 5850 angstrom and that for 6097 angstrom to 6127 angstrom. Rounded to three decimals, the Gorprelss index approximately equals 0.018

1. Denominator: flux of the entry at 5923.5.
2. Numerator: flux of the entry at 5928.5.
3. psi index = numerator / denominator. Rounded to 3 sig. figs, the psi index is 1.02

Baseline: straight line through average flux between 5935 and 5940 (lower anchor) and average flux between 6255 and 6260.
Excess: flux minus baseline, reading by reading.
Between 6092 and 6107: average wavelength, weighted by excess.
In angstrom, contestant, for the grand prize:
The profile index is 6101.7 angstrom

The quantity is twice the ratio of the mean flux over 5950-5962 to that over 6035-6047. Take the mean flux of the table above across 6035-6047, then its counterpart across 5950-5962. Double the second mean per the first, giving 1.97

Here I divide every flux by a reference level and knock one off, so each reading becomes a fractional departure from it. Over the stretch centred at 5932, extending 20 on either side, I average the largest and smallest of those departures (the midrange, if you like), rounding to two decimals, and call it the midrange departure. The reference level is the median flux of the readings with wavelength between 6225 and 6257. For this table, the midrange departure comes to 0.04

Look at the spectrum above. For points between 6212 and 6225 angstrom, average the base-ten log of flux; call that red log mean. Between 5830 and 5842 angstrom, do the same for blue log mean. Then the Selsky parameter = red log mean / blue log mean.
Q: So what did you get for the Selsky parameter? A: 1.36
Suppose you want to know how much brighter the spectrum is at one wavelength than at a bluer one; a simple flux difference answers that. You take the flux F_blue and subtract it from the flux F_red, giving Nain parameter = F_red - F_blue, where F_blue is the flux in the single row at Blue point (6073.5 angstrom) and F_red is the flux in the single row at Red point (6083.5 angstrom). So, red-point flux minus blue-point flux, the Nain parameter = 0.018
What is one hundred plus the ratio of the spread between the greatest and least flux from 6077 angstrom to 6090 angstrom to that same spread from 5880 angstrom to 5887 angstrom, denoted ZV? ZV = 102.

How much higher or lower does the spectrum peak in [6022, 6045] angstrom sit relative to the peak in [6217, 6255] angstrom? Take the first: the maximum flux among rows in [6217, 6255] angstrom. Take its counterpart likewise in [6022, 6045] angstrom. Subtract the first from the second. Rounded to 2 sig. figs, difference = 0.059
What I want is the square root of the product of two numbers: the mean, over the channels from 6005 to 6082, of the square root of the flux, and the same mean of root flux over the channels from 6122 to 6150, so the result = 0.846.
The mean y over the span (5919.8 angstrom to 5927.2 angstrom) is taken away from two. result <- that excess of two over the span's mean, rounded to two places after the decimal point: 1.29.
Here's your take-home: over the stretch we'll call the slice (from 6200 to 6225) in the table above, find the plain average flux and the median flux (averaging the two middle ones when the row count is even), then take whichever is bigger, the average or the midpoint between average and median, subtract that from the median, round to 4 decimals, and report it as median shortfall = 0.0008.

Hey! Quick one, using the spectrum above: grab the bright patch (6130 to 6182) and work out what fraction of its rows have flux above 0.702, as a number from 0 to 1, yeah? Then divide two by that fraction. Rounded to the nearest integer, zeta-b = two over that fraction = 7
